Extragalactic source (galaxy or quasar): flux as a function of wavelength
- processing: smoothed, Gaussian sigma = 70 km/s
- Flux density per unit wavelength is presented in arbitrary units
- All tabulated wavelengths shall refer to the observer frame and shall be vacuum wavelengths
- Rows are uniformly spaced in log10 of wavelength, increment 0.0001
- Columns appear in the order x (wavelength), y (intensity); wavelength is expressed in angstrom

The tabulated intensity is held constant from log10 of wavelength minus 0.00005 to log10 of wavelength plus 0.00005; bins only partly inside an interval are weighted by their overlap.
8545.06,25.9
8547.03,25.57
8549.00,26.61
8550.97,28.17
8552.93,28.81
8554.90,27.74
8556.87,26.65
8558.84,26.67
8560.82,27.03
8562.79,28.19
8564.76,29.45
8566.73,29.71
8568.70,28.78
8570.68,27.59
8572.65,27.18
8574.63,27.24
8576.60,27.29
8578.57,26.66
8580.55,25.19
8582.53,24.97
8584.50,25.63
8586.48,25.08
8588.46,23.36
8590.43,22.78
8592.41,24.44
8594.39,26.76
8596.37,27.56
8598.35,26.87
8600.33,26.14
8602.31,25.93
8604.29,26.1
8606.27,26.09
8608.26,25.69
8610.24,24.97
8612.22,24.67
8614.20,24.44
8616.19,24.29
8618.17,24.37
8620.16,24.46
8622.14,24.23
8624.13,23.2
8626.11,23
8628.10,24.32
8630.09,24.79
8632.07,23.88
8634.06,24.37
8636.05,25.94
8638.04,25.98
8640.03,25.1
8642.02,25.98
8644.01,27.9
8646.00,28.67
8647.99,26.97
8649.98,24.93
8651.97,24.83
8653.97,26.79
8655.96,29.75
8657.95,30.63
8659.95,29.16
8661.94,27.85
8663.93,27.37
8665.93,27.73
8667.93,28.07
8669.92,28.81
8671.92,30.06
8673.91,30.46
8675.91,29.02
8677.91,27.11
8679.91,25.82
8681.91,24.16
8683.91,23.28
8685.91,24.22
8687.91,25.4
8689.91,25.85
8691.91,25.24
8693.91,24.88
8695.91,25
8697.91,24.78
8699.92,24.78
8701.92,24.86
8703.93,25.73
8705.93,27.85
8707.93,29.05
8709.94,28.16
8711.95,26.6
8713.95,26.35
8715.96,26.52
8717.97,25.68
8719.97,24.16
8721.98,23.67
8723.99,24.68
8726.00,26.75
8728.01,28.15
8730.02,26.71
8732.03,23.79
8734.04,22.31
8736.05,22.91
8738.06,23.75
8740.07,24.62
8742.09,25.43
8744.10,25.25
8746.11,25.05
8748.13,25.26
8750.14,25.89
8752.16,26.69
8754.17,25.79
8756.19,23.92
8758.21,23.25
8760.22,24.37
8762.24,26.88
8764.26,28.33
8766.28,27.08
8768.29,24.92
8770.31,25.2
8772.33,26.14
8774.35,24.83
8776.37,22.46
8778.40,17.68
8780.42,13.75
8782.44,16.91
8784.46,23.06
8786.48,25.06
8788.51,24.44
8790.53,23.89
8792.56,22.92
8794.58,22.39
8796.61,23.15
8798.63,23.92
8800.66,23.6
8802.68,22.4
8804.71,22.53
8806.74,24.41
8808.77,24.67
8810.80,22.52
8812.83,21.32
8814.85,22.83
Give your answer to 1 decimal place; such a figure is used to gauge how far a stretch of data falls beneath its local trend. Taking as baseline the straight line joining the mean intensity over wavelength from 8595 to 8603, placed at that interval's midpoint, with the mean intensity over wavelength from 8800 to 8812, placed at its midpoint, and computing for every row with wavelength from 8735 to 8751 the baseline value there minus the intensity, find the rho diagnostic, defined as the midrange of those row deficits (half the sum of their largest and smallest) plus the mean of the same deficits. -0.5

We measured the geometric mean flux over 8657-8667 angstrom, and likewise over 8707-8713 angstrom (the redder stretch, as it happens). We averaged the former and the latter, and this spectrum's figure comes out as 28.2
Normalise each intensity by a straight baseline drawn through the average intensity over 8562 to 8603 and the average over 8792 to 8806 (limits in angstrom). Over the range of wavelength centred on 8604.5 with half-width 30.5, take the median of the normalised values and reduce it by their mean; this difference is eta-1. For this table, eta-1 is -0.011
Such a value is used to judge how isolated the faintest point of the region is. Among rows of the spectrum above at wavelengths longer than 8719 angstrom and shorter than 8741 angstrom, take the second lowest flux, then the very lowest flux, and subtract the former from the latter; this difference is -0.60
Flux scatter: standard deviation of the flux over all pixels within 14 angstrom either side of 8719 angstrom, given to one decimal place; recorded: 1.7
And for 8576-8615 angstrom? 1.2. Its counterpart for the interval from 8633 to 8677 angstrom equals 1.9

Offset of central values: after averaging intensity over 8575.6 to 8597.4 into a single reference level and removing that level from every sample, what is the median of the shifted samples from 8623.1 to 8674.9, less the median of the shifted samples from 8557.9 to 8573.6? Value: -1.0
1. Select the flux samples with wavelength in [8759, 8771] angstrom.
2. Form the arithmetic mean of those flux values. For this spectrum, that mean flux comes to 26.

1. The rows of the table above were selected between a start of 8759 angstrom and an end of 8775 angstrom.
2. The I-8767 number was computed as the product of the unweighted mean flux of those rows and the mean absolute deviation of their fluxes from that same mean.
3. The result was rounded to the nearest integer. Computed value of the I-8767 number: 30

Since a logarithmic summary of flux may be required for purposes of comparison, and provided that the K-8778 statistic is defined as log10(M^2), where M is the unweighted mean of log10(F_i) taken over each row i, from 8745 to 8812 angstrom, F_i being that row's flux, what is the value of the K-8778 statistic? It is 0.274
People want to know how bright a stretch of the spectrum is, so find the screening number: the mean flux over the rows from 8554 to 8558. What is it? 27.2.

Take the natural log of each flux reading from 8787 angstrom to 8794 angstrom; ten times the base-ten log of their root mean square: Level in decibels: 5.01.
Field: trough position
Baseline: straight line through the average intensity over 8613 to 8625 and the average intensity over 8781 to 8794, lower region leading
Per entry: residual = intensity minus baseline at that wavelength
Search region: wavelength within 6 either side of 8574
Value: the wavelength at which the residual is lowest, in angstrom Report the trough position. 8578.57 angstrom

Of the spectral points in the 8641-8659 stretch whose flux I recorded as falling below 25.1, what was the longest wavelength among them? 8651.97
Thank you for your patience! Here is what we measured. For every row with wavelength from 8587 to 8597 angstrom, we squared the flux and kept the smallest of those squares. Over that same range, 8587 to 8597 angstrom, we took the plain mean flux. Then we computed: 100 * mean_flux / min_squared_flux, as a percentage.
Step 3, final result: 4.8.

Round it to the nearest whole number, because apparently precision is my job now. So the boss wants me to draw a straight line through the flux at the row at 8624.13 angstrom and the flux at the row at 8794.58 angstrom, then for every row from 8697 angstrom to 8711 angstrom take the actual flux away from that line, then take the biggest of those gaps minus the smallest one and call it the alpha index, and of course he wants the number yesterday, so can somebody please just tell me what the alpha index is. 4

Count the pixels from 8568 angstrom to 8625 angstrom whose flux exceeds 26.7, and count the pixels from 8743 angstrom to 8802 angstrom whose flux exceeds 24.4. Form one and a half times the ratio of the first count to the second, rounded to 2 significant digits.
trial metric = 0.80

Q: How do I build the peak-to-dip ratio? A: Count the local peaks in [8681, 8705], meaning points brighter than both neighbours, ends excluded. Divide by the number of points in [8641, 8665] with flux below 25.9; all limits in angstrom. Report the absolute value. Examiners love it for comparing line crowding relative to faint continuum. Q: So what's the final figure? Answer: 1.0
